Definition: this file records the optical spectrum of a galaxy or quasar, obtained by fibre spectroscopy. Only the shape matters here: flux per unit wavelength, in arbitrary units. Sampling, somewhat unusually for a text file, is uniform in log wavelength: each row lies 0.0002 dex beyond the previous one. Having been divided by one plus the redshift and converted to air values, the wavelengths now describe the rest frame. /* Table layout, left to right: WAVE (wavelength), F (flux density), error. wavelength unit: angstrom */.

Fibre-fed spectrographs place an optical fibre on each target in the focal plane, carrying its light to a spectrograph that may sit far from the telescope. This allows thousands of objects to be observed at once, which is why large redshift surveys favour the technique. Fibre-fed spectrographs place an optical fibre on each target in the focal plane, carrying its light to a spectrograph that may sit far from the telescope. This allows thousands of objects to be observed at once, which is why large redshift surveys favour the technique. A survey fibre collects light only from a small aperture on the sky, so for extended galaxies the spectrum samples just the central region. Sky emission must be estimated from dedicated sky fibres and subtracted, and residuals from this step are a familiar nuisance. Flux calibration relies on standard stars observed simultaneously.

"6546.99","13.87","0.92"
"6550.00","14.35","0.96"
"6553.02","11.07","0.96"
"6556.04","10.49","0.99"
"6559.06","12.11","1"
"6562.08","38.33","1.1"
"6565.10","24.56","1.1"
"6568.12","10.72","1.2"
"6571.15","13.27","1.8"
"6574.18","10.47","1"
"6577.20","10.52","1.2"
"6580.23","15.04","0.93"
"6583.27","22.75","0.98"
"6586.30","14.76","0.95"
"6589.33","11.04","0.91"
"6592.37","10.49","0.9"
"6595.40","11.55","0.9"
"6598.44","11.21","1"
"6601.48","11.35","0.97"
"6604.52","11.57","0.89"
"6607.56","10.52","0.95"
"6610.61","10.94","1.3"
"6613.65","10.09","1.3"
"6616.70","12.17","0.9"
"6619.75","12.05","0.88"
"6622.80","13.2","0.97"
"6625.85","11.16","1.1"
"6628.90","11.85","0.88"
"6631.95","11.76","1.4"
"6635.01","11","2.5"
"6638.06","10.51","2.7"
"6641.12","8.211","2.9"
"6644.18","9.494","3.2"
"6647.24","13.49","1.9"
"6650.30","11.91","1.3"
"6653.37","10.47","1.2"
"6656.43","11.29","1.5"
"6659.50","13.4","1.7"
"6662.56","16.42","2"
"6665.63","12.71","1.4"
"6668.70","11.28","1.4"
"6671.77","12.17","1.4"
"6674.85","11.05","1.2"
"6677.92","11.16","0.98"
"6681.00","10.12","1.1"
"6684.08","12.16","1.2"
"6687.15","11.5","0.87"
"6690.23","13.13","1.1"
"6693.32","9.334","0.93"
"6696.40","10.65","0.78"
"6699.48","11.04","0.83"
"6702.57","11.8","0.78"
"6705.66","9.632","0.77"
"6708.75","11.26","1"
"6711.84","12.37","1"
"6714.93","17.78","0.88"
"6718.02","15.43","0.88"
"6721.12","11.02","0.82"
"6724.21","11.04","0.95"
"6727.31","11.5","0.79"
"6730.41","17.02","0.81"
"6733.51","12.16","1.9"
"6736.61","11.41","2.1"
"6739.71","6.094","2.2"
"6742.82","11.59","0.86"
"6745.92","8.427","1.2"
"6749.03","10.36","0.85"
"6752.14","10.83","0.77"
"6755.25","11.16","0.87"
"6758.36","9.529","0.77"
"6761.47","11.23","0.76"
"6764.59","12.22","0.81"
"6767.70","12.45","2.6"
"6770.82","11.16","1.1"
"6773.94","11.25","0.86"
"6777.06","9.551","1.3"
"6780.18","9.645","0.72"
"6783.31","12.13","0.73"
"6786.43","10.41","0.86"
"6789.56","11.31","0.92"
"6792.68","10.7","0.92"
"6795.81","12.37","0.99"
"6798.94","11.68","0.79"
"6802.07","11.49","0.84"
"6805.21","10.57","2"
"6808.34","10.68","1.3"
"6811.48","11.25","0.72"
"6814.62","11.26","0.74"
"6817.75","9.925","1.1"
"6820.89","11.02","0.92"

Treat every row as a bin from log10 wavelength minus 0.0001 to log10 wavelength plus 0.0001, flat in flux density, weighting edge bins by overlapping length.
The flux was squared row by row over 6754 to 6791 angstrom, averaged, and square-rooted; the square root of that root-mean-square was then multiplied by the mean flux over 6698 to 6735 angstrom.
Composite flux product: 42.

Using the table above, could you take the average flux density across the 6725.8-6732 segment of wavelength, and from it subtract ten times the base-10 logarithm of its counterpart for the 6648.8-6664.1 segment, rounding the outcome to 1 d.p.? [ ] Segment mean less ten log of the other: 3.2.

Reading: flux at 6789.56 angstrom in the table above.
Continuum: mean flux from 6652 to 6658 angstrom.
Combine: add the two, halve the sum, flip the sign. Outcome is -11.1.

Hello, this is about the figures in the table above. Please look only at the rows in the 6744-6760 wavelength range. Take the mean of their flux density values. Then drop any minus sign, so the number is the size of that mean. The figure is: 10.1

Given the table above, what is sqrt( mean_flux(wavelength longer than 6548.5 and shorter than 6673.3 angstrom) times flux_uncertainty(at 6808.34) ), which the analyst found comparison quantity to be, 4.1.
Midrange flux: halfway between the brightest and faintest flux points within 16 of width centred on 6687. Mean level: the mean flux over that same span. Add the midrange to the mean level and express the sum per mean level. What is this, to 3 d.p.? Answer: 1.999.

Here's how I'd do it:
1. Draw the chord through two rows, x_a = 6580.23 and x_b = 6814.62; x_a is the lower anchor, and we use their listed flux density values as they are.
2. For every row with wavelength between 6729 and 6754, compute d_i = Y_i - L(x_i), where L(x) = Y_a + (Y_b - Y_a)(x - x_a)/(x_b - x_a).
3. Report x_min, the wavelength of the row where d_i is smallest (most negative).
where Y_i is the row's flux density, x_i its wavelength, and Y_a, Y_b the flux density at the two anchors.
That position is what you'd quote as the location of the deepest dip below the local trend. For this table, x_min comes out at 6739.71 angstrom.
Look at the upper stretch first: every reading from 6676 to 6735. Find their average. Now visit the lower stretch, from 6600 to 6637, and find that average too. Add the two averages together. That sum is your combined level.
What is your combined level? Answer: 23.6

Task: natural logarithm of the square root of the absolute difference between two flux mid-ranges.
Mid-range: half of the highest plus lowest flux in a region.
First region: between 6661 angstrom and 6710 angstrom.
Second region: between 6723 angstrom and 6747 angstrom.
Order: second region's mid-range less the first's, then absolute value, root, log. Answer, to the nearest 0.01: 0.14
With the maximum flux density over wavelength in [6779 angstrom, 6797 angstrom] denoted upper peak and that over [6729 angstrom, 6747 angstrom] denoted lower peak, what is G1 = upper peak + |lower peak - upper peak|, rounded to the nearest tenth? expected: 17.0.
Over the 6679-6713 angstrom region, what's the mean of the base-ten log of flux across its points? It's 1.05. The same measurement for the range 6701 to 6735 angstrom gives 1.10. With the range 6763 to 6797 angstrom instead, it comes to 1.05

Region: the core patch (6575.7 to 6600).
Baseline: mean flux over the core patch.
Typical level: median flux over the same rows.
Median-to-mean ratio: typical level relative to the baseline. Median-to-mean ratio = 0.85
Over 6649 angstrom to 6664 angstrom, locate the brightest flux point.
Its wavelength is 6662.56 angstrom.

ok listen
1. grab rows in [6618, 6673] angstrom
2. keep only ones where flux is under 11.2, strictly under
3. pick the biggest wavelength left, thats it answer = 6653.37 angstrom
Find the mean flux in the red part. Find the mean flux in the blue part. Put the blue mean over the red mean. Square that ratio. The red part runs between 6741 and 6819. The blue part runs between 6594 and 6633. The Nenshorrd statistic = 1.11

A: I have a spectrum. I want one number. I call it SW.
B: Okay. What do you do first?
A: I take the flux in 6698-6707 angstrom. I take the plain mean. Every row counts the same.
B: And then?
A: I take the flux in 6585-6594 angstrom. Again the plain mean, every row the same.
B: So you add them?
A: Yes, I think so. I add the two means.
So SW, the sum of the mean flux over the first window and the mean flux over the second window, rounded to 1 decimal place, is 22.9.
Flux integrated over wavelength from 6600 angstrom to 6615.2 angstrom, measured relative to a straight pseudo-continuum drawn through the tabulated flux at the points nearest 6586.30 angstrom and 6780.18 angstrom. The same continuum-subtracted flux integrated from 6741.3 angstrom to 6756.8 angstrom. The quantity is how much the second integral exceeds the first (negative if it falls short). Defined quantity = 50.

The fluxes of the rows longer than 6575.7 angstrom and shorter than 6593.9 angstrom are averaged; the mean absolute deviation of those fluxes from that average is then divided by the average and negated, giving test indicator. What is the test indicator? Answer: -0.24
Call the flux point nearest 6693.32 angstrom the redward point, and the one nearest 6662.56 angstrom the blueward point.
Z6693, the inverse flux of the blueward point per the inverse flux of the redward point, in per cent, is 57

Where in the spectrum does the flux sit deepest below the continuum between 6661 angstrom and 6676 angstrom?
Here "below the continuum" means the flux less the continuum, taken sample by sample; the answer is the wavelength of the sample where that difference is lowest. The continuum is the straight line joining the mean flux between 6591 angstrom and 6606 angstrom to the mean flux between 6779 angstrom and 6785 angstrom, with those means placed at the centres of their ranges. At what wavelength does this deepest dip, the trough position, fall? 6674.85 angstrom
